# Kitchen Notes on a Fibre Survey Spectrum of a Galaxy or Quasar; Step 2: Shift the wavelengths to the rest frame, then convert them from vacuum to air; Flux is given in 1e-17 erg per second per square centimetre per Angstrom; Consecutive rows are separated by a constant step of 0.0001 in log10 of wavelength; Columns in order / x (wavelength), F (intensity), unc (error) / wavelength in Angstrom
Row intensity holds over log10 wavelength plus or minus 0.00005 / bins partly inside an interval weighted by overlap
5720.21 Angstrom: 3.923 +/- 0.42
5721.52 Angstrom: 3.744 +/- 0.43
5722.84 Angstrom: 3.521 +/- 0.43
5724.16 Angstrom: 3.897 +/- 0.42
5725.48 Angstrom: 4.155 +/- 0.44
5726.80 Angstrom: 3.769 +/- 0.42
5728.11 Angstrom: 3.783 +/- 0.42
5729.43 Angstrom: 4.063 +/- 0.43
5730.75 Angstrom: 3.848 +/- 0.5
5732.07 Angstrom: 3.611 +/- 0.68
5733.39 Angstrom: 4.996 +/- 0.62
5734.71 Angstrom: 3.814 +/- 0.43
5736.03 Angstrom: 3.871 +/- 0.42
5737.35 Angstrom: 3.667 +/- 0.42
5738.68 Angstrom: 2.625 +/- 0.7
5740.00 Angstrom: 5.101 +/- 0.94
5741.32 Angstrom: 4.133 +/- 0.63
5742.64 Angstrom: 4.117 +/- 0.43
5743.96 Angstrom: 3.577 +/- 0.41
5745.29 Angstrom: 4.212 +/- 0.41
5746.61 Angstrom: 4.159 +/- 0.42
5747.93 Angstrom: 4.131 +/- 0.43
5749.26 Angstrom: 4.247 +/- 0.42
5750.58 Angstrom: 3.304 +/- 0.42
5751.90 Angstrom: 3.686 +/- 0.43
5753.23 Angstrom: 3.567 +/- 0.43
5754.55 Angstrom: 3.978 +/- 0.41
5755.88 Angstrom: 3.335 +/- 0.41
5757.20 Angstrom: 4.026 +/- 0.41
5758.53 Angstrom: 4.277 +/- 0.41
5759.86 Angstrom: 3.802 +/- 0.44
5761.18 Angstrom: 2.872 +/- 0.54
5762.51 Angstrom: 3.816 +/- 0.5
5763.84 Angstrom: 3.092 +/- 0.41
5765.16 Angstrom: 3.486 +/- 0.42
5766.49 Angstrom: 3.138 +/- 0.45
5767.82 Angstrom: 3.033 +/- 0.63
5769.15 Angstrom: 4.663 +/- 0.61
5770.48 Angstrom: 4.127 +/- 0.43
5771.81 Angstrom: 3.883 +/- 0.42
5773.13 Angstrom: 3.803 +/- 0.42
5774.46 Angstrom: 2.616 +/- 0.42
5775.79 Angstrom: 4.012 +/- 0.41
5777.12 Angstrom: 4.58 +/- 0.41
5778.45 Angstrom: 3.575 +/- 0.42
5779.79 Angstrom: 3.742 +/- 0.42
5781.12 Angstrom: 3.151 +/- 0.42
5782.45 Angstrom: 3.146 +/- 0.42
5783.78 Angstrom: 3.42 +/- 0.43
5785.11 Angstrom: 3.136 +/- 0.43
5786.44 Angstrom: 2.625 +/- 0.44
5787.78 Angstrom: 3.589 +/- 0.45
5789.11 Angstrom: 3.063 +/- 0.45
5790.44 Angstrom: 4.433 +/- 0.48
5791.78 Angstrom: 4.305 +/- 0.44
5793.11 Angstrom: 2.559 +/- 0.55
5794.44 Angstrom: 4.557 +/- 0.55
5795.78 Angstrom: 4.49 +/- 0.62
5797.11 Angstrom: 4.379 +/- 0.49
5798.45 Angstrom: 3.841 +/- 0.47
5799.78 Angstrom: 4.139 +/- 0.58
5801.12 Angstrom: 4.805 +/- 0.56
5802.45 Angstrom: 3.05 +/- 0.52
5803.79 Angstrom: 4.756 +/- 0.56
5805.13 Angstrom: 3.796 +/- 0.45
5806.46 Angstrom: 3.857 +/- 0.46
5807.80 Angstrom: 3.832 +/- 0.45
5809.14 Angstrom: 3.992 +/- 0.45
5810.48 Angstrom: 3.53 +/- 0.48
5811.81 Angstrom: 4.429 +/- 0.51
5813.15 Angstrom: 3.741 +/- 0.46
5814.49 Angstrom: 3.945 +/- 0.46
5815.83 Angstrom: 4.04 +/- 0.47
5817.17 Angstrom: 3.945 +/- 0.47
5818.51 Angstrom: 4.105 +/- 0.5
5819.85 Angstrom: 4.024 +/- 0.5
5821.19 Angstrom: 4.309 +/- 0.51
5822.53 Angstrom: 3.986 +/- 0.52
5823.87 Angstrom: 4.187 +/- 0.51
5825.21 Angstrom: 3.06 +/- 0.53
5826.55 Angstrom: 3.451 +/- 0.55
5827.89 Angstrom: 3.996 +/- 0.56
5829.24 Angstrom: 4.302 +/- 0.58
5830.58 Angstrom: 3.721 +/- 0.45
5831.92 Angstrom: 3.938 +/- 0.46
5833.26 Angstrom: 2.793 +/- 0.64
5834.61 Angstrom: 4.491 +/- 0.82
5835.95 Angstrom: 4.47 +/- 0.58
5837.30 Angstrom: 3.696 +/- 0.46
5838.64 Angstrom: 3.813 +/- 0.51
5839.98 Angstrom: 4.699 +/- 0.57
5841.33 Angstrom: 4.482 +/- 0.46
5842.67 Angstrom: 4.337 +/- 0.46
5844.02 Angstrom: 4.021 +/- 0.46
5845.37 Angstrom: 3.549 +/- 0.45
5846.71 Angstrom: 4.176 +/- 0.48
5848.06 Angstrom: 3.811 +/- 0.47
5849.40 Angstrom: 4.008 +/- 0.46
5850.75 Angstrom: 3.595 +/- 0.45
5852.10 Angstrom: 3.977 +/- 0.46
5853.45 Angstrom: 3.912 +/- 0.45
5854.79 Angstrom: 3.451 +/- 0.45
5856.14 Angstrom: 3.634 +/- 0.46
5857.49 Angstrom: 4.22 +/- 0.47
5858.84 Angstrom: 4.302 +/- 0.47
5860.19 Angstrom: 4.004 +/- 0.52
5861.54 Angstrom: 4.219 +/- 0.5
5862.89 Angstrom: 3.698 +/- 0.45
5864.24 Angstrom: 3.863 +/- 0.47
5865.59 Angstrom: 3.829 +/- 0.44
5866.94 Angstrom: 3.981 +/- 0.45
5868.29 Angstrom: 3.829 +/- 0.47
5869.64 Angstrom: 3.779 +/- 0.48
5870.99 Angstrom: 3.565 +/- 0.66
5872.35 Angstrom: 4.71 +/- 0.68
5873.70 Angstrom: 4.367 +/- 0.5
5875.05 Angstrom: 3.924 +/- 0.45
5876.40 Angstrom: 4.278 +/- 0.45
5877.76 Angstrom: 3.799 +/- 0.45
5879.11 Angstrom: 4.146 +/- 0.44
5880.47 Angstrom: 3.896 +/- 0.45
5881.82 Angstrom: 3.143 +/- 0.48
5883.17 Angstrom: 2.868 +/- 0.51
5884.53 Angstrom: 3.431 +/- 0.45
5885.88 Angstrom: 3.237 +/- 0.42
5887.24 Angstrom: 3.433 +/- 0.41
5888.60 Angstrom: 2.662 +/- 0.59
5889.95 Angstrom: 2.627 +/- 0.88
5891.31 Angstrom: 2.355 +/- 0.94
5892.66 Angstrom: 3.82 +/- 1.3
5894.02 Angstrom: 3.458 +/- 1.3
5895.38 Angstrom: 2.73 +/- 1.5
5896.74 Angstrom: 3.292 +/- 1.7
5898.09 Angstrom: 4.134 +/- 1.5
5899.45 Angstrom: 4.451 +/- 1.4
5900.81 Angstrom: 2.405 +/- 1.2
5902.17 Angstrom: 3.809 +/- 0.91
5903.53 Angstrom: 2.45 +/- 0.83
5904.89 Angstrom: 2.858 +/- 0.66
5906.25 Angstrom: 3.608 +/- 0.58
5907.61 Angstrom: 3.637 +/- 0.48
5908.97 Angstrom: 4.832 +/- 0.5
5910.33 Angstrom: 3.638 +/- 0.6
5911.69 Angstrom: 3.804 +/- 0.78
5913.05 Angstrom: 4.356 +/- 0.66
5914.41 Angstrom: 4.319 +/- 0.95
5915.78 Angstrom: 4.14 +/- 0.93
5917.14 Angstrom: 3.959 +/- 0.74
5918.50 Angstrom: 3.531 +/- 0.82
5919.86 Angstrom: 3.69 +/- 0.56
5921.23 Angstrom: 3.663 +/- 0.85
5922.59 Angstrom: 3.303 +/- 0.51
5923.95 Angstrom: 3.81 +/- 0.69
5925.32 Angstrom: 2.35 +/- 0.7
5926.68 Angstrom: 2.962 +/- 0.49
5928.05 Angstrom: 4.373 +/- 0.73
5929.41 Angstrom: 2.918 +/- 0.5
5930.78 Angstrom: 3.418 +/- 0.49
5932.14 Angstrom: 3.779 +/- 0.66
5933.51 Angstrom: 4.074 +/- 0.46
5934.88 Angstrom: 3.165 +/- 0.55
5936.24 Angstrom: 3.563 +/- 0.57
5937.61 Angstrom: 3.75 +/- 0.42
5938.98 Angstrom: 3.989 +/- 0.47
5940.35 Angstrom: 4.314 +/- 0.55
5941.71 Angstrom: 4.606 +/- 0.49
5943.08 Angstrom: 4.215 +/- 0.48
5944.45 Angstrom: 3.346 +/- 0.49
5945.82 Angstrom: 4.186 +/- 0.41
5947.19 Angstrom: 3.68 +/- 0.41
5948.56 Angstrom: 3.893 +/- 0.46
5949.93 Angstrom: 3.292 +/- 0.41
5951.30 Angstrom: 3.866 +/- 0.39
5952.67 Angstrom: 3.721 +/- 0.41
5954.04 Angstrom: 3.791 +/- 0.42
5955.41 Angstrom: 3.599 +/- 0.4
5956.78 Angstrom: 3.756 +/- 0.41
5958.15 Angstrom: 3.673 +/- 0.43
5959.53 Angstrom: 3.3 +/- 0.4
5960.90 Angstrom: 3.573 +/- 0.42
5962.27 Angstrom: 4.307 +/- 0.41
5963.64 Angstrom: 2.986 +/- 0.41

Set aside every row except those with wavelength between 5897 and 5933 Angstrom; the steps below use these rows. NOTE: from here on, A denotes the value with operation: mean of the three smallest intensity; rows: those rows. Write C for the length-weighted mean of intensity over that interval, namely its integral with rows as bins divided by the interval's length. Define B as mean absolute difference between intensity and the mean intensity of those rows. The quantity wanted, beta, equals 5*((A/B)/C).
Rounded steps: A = 2.40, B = 0.49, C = 3.62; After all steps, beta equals 6.7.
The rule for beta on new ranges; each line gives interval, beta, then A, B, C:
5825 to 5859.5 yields 11.3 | 3.10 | 0.35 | 3.93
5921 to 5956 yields 9.9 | 2.74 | 0.38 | 3.68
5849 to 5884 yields 14.8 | 3.15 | 0.27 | 3.88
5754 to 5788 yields 8.4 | 2.70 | 0.45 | 3.57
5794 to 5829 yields 12.6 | 3.19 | 0.32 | 4.01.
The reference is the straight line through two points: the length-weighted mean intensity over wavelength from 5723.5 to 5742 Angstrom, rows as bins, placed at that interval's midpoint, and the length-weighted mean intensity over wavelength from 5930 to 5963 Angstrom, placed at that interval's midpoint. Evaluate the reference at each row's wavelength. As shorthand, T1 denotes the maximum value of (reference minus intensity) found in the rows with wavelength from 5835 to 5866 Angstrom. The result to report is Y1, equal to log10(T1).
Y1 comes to -0.39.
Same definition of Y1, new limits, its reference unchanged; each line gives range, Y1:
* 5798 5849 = 0.03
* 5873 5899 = 0.17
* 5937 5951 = -0.31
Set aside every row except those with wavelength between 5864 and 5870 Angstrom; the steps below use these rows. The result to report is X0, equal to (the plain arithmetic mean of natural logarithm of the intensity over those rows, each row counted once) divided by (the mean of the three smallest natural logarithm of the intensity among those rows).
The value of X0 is 1.01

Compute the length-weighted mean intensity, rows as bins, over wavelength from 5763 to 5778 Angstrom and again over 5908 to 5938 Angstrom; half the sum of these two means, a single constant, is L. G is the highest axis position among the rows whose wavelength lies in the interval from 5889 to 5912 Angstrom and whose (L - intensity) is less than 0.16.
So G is 5911.69 Angstrom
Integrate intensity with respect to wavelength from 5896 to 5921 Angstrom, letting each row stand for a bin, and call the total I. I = 93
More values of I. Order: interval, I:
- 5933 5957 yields 92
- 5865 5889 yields 89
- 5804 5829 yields 98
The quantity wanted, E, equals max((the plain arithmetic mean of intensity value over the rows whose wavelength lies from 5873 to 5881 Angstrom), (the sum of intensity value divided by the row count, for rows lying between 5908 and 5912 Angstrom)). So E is 4.1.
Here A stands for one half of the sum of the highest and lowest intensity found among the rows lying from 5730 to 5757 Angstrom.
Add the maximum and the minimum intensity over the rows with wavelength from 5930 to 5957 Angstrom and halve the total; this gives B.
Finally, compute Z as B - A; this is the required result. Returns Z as 0.02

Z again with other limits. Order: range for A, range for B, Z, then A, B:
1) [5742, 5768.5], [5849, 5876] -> 0.51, 3.57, 4.08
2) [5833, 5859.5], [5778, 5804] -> -0.06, 3.75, 3.68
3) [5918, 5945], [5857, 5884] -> 0.31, 3.48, 3.79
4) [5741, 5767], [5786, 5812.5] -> 0.11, 3.57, 3.68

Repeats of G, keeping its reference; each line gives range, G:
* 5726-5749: 5747.93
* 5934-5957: 5956.78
